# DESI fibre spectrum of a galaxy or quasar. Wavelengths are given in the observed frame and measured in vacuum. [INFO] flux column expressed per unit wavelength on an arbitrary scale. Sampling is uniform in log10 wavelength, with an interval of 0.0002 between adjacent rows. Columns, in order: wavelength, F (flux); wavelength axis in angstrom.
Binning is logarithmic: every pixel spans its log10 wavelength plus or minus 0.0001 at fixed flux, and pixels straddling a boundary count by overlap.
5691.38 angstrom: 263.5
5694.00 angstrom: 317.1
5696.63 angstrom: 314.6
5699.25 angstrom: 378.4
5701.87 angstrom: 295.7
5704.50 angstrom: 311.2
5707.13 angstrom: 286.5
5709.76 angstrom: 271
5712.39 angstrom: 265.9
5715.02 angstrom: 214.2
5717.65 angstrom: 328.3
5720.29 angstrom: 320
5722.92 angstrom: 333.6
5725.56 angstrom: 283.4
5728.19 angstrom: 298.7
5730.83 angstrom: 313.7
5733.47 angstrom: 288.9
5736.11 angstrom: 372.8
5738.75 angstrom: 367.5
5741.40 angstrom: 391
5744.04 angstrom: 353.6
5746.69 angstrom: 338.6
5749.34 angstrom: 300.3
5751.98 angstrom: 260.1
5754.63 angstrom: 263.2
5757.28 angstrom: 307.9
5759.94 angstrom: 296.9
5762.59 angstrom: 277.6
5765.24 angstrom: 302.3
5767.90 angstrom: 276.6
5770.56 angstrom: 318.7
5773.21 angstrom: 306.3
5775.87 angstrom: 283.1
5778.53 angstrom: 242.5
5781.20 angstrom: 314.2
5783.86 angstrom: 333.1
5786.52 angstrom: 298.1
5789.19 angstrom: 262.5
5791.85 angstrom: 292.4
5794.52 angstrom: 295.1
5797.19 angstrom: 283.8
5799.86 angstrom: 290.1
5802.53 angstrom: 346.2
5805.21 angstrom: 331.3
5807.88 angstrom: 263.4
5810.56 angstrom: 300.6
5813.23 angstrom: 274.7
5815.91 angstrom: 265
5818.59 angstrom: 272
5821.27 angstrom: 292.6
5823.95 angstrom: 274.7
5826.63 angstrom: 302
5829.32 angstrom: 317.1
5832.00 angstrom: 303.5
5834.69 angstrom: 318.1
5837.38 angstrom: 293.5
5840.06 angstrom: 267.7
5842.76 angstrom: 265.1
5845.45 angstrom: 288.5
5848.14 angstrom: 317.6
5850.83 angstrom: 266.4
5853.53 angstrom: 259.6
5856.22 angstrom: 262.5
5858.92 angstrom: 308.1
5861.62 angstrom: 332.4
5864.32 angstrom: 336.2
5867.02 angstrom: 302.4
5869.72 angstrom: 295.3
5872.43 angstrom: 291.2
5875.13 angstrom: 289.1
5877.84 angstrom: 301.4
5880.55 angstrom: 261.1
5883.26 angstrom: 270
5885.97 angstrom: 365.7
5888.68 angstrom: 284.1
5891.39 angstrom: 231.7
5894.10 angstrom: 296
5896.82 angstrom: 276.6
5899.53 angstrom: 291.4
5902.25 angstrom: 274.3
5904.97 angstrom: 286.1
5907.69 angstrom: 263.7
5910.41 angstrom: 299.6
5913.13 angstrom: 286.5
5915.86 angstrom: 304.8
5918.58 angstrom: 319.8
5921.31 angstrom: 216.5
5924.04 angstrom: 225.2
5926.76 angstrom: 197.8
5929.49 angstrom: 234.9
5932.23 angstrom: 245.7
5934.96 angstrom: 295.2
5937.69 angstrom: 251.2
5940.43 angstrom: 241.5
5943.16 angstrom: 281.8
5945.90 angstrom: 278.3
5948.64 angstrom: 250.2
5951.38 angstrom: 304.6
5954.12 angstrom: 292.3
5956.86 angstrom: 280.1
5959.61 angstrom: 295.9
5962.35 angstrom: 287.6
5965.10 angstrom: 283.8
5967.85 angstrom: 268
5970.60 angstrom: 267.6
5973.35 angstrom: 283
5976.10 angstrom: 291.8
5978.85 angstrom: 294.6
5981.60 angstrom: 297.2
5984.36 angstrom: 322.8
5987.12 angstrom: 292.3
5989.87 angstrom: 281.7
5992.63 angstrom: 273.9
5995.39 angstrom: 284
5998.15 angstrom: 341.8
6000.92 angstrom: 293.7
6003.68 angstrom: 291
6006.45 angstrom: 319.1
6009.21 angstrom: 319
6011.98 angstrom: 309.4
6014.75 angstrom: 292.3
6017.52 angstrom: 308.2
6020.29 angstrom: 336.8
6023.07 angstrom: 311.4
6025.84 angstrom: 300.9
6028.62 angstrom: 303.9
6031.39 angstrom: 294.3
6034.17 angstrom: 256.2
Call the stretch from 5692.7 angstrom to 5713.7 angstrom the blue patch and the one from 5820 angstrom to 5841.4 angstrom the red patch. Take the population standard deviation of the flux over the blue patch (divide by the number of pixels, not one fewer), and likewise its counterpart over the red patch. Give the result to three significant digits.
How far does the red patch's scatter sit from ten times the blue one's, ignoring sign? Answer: 314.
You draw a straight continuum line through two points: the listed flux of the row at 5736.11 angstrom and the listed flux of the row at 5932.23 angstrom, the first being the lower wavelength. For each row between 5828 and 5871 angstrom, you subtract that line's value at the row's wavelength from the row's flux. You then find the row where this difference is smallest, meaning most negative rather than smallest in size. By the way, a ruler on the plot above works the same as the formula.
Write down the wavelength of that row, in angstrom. 5842.76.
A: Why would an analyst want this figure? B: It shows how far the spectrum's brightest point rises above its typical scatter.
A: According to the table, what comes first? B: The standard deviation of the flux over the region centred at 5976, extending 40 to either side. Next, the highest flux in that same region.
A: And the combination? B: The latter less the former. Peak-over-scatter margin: 320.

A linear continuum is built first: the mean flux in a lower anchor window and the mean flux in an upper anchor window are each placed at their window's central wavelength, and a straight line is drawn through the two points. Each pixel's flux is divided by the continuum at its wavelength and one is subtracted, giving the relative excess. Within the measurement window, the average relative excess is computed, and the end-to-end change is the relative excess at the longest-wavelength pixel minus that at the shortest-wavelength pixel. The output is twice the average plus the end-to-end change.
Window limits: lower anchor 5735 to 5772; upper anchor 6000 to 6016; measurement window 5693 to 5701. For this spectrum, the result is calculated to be 0.30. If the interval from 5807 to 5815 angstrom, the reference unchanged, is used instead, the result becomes -0.18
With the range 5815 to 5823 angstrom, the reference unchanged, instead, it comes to -0.14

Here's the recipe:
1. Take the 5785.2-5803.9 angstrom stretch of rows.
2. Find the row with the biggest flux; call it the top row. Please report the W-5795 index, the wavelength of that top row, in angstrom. 5802.53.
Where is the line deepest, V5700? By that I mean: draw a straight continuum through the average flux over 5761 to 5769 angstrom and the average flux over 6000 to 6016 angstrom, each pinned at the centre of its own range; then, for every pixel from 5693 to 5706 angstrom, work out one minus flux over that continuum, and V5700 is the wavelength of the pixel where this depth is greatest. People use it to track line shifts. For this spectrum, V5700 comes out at 5701.87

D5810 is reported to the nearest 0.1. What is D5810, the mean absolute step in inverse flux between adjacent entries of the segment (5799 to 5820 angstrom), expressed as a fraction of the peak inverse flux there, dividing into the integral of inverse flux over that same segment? 0.8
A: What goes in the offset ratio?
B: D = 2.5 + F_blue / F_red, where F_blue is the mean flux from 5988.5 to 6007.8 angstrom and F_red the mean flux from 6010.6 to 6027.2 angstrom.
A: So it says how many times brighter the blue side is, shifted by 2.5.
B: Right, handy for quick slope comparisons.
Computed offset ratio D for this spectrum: 3.46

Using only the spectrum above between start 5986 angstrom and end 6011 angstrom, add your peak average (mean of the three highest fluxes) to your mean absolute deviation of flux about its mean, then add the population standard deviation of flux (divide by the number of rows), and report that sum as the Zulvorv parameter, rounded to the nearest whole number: 366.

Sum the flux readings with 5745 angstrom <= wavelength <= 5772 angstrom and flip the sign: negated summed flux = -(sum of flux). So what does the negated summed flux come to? -2942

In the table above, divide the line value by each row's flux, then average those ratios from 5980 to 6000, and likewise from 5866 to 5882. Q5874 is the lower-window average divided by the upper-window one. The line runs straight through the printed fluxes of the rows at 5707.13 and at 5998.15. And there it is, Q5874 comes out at 0.96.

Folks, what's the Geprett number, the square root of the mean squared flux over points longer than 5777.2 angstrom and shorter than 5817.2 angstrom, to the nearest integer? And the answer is 294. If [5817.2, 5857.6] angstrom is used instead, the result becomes 287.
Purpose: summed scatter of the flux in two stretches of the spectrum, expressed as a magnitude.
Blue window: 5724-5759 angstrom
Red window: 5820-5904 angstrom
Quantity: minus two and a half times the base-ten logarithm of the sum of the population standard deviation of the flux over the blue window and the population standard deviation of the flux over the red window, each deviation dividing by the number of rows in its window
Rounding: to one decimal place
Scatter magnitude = -4.6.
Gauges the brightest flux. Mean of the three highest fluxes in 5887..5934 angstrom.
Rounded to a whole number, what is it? 308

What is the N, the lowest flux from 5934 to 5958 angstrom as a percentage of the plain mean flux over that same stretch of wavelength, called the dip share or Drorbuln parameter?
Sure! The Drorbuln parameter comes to 88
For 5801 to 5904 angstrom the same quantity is 79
